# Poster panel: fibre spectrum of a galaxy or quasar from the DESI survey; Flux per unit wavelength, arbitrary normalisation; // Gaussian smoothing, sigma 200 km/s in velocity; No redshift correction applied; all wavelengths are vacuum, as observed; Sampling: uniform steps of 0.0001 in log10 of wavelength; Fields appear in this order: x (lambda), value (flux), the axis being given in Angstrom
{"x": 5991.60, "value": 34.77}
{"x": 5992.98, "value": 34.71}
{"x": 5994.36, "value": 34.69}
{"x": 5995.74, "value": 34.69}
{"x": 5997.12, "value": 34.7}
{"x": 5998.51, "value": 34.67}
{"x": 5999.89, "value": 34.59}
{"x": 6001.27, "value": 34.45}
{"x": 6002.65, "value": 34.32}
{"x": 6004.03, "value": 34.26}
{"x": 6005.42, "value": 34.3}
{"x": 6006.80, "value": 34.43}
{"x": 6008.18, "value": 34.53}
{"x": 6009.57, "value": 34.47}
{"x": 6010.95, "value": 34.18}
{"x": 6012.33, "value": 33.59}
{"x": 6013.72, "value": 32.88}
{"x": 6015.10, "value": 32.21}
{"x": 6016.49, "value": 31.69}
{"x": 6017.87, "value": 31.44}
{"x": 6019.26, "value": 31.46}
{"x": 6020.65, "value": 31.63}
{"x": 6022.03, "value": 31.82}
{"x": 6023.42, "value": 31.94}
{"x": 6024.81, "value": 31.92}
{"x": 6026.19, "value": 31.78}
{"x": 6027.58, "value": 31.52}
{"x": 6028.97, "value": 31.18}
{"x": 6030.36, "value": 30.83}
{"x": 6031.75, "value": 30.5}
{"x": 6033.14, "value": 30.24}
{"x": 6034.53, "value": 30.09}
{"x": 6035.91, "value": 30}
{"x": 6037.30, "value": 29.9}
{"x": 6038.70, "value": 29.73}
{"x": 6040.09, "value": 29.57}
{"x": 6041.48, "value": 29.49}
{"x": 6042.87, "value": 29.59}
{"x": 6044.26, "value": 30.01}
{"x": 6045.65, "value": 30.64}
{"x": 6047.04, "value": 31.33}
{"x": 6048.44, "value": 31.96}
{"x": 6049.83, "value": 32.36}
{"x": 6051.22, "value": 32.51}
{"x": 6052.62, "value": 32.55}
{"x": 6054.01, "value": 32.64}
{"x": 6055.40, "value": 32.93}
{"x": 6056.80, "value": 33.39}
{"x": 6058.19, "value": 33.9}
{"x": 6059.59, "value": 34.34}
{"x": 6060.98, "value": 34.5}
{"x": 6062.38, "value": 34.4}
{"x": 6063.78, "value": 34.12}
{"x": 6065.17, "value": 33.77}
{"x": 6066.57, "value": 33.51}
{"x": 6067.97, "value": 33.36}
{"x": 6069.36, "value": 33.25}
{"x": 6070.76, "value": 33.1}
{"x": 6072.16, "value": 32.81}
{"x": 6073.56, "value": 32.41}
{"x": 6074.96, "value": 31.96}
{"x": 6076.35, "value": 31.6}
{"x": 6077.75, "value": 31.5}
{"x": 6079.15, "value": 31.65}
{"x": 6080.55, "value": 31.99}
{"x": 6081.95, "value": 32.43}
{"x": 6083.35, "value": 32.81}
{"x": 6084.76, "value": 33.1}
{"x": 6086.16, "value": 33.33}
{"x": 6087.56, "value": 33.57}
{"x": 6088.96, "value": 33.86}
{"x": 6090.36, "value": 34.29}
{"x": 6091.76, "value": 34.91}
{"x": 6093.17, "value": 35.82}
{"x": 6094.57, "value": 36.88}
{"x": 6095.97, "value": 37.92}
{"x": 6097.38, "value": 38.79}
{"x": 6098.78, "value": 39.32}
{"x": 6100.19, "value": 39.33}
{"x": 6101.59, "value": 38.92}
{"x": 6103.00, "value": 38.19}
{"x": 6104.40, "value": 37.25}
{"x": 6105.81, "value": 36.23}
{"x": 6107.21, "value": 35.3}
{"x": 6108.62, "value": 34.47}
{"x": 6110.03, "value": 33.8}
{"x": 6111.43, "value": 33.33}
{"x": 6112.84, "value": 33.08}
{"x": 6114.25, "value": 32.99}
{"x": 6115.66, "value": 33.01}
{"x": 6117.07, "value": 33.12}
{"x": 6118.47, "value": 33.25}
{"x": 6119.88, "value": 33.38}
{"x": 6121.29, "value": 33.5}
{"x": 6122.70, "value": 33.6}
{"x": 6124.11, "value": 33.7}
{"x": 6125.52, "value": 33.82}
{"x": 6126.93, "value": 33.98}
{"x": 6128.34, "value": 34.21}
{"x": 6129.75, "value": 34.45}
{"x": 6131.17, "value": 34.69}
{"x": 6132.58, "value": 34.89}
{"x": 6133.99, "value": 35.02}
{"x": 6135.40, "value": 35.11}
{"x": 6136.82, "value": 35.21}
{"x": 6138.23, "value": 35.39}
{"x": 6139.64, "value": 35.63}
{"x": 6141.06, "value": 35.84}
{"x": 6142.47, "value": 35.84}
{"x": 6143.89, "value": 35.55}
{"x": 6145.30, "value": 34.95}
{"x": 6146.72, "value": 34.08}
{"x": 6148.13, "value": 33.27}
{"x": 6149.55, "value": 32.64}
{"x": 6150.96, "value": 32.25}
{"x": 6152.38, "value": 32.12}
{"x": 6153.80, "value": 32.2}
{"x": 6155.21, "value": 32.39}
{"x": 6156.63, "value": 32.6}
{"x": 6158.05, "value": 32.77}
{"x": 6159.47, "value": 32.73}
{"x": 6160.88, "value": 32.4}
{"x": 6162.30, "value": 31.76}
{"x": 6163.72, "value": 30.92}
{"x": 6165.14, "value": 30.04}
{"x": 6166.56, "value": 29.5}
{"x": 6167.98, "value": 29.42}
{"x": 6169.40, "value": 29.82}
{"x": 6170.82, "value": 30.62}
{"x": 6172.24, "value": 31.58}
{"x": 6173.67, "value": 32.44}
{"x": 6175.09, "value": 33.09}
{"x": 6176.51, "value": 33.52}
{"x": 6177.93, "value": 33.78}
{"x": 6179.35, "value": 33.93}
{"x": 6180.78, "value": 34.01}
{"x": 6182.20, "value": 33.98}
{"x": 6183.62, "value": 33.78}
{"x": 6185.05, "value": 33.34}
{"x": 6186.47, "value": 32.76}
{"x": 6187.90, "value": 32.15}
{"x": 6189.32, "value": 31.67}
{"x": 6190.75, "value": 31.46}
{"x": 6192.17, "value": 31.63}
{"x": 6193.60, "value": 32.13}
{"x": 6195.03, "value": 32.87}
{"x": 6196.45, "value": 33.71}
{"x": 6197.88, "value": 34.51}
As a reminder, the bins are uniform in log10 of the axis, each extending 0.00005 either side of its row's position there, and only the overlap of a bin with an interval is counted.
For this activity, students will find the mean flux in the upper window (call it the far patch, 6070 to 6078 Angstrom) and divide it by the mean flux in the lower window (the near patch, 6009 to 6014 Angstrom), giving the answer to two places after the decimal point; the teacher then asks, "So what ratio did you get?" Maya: 0.95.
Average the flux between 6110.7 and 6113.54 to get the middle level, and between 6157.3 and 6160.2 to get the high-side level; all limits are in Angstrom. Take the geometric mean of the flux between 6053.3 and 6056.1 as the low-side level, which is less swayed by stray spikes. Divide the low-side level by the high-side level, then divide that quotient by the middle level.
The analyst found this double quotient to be 0.030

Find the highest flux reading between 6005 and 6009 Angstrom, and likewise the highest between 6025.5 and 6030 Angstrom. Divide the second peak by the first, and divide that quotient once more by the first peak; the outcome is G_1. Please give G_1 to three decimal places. 0.027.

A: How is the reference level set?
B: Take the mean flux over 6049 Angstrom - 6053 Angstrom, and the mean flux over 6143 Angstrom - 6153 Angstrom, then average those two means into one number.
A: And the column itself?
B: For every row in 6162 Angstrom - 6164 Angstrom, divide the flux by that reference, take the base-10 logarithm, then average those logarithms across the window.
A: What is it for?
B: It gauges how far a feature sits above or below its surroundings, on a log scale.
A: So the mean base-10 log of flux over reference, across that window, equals -0.023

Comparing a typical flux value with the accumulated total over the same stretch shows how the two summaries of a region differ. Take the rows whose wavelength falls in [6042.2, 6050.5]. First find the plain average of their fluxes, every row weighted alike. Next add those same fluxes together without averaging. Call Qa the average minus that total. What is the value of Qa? -155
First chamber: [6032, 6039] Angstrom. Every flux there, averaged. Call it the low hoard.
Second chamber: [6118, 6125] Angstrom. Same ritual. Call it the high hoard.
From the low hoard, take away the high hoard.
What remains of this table -3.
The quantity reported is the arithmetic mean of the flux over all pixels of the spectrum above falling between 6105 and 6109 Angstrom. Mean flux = 35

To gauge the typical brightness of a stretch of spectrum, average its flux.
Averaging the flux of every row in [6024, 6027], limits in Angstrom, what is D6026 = 31.9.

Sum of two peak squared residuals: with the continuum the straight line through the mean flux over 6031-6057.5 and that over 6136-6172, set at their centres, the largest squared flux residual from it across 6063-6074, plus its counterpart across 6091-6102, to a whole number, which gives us 63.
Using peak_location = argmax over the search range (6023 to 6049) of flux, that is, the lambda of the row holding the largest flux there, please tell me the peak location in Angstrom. 6048.44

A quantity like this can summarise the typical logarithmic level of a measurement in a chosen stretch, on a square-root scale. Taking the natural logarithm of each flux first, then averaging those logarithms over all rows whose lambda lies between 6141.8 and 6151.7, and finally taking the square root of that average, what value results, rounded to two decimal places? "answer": 1.88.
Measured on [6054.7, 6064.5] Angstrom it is 1.88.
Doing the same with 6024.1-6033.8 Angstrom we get 1.85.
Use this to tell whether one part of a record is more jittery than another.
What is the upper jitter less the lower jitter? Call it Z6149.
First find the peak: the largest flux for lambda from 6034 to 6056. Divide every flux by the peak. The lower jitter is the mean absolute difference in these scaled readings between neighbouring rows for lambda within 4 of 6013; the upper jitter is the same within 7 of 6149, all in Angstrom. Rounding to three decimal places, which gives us -0.003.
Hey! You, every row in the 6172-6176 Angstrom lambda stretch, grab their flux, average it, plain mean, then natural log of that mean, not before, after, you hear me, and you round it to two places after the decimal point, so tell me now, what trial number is 3.48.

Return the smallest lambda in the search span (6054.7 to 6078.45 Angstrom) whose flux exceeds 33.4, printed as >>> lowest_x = 6058.19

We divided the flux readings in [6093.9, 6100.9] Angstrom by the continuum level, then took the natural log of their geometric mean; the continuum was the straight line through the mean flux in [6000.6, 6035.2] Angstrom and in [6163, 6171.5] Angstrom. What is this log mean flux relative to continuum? 0.21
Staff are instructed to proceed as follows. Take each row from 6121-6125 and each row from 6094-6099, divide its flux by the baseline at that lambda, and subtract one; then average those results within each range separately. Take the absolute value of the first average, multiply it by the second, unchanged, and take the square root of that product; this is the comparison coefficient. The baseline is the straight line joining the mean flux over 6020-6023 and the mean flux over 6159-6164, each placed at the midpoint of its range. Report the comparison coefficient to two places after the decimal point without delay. 0.10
